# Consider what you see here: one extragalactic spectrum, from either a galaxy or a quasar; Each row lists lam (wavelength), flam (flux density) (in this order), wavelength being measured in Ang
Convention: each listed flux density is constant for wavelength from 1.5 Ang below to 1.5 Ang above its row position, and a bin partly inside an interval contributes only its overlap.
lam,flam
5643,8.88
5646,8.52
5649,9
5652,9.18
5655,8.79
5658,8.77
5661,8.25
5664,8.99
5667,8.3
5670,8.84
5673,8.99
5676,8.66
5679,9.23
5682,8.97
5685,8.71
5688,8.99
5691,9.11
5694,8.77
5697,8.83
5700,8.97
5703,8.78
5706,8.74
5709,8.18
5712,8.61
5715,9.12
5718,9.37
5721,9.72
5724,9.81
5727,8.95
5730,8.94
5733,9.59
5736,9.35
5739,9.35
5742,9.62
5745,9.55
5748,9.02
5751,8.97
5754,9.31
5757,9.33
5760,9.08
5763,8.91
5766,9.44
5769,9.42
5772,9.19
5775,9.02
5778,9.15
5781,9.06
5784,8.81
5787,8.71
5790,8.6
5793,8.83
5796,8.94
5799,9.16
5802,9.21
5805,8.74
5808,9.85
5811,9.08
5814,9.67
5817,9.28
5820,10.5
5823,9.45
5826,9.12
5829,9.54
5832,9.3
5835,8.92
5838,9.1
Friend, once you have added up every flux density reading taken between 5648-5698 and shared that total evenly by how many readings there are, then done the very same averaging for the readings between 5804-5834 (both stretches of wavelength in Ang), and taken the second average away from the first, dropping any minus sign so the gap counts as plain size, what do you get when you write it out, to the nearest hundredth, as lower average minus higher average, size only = 0.61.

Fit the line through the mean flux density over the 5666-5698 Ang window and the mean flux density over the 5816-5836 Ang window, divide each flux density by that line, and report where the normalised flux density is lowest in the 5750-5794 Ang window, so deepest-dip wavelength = 5790 Ang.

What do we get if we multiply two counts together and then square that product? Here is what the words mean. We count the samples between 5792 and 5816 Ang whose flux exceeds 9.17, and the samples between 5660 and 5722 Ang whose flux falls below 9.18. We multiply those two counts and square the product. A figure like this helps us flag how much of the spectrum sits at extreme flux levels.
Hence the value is 2916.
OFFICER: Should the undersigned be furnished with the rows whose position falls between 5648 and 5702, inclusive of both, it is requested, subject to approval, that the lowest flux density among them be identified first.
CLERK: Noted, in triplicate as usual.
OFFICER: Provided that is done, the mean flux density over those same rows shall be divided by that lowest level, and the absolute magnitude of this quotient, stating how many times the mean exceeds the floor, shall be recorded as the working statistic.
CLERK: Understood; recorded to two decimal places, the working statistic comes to 1.07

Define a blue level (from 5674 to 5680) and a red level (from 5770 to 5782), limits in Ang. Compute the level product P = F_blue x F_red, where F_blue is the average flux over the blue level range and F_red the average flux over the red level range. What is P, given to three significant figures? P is 81.4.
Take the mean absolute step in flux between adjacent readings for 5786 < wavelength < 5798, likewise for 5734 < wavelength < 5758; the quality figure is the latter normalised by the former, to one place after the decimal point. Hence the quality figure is 1.2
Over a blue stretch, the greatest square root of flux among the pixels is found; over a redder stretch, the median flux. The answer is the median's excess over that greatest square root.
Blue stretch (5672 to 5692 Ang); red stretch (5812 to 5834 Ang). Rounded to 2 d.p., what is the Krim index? 6.41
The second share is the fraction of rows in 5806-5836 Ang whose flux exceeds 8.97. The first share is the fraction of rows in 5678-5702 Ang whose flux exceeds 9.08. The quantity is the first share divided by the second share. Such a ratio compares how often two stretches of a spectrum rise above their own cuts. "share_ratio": 0.28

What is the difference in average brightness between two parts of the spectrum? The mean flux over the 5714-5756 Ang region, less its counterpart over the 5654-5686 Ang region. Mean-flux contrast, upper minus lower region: 0.56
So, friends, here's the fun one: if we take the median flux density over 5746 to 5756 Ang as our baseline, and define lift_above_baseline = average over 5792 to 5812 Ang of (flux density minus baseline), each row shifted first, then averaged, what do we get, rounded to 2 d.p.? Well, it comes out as 0.10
